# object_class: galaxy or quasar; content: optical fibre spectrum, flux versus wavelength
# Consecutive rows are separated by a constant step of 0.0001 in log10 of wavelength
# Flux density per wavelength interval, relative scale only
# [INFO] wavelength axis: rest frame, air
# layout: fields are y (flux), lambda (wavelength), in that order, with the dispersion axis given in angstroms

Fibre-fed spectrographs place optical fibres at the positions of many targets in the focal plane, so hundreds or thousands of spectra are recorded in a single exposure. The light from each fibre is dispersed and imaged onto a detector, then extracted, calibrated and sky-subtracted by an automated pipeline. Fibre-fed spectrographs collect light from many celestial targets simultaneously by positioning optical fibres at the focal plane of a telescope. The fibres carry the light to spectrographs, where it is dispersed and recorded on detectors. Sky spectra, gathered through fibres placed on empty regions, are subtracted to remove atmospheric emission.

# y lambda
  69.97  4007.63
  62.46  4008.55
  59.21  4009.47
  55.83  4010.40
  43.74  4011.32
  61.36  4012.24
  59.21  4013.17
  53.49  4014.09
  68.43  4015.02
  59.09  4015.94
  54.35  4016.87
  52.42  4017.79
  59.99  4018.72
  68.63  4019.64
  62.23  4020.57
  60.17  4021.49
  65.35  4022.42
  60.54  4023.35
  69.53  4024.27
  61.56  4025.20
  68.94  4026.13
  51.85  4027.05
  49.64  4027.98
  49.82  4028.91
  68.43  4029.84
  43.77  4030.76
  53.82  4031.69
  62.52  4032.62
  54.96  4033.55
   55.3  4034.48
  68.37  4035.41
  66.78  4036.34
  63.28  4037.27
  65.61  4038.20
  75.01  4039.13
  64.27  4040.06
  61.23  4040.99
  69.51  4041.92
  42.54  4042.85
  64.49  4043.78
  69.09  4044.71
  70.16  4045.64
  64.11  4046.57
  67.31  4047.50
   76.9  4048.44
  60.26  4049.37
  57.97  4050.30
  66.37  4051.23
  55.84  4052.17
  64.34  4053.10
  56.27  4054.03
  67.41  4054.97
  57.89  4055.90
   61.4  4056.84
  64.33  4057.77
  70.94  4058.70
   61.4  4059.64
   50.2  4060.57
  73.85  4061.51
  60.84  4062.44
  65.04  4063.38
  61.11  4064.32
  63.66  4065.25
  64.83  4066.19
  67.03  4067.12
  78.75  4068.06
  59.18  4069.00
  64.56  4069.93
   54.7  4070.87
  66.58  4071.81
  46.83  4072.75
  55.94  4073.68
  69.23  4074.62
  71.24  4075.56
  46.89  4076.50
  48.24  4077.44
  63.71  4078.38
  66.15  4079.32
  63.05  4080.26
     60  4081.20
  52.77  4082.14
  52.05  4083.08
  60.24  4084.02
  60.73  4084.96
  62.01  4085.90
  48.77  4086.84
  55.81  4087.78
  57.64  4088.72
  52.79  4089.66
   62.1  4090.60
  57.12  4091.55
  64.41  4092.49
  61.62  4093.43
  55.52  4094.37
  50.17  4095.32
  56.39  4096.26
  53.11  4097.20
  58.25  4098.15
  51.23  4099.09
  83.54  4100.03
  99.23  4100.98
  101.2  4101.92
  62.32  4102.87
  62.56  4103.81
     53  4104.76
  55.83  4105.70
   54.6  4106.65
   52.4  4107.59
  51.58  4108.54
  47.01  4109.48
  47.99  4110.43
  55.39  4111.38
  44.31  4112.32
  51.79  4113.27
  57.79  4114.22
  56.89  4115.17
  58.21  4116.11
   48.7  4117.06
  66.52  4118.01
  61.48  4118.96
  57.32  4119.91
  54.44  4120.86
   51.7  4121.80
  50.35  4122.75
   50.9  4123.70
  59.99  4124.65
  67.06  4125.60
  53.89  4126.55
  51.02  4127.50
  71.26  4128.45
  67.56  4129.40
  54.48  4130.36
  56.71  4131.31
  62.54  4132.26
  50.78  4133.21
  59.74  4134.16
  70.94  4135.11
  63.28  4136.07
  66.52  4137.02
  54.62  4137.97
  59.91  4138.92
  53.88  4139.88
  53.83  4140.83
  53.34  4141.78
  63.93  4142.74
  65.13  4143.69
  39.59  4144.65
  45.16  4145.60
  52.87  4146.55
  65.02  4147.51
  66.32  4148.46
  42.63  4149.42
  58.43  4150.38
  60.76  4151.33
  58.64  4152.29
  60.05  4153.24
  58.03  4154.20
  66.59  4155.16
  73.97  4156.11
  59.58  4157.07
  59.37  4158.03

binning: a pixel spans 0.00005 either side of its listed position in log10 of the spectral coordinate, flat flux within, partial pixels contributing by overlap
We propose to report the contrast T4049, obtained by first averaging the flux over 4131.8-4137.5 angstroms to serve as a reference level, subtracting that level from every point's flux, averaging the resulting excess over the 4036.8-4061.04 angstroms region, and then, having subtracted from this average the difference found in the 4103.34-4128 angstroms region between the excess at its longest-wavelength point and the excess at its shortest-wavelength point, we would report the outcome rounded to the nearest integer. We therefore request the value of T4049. 13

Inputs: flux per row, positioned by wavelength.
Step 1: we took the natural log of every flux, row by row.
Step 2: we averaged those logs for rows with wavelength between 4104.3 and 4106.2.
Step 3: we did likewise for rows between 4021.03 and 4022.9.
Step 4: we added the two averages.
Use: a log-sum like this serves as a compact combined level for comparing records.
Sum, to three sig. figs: 8.13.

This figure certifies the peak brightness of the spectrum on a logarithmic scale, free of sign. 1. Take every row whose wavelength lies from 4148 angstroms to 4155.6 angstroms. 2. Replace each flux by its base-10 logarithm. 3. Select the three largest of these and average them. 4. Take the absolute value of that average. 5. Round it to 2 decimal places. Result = 1.81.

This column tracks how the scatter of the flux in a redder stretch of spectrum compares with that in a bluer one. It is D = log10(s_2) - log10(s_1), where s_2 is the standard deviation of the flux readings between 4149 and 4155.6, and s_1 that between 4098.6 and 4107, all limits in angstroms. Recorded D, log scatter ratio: -0.44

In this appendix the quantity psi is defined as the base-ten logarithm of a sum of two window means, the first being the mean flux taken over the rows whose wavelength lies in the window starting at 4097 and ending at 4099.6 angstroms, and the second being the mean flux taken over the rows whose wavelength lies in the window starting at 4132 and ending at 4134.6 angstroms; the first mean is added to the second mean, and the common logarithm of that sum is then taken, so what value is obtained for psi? 2.05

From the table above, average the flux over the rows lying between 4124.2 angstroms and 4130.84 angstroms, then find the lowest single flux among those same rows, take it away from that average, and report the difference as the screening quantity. 9.7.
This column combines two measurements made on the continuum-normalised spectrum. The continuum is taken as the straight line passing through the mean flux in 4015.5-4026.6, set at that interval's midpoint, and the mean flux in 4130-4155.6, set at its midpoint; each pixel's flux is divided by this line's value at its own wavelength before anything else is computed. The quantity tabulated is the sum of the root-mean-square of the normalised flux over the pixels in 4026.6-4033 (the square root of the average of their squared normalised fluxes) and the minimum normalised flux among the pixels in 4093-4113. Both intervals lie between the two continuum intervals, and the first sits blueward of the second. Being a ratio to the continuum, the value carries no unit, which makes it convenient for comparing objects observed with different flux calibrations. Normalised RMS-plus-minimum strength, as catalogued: 1.64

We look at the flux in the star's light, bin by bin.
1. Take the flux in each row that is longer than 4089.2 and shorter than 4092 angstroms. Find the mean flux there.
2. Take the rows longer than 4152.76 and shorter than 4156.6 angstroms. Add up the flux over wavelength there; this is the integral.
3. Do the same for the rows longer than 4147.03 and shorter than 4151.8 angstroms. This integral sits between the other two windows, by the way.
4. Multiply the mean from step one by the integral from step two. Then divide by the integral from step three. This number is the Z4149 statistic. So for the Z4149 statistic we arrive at 51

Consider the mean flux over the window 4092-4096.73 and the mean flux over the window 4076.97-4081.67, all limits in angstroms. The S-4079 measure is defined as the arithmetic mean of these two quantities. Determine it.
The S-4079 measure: 59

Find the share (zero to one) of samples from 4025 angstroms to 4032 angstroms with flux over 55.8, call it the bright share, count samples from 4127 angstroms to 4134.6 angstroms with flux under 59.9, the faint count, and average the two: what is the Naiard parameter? 2.7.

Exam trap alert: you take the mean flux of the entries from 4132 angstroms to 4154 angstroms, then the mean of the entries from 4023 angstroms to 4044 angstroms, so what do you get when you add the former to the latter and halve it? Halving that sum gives 59.1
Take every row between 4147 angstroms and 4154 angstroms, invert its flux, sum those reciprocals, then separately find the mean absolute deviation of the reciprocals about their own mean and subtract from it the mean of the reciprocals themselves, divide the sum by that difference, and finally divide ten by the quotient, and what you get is -1.28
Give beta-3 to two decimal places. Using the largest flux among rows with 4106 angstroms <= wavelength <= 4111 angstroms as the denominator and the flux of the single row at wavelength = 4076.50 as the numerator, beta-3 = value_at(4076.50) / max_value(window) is 0.86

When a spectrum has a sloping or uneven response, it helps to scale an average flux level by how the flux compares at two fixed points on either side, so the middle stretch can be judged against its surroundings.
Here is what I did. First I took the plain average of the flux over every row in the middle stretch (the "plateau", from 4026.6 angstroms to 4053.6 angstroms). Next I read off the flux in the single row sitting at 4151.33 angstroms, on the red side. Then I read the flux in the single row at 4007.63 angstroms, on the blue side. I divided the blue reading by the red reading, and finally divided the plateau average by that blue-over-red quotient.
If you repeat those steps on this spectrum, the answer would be 53.4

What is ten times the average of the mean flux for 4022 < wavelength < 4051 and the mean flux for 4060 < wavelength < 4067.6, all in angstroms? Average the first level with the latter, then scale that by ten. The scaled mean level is 627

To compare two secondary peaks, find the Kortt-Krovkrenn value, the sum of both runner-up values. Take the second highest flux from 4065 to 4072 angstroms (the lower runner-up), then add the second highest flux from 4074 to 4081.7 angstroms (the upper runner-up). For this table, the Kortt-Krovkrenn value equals 136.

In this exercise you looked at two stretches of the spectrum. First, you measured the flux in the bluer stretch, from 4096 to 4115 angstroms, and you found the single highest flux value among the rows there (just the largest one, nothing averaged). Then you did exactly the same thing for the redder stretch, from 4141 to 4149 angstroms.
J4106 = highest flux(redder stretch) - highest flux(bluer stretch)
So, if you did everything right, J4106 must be -35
